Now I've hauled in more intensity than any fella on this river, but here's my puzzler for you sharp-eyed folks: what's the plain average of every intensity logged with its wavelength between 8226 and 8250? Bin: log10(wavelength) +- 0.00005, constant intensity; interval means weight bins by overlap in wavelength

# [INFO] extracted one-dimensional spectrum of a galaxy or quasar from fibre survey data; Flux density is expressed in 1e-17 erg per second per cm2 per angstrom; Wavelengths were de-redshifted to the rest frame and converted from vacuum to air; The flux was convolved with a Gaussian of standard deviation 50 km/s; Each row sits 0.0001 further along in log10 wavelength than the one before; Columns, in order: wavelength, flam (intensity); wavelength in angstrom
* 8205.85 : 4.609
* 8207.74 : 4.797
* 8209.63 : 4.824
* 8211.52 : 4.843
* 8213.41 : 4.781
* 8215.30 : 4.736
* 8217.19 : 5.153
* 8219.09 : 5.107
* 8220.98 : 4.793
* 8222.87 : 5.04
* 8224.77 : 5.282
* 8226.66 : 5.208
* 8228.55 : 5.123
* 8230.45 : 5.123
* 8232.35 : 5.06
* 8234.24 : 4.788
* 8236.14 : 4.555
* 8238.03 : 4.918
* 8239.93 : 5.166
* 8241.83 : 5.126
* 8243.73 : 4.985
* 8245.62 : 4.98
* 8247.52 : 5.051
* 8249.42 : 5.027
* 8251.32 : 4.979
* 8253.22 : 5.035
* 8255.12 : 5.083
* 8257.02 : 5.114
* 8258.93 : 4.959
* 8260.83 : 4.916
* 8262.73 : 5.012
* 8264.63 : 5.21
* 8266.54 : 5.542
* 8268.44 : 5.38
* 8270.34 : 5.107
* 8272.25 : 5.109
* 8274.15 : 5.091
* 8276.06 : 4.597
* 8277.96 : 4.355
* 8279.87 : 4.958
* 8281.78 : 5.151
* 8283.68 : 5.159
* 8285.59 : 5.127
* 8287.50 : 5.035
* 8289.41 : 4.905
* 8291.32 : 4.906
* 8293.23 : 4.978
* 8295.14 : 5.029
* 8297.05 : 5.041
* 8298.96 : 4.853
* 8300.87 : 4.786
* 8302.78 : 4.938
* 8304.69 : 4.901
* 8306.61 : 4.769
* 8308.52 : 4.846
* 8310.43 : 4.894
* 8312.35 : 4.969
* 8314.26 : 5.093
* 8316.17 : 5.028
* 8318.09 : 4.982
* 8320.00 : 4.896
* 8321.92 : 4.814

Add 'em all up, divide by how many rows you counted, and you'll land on 5.01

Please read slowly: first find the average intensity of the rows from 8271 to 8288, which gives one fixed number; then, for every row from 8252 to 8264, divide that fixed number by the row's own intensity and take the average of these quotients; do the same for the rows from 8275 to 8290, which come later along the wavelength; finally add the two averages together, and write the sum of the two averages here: 2.00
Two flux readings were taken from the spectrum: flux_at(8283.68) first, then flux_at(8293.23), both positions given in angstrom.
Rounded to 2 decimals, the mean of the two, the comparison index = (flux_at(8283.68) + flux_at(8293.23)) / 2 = 5.07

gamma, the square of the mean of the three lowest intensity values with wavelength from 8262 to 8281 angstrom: 21.5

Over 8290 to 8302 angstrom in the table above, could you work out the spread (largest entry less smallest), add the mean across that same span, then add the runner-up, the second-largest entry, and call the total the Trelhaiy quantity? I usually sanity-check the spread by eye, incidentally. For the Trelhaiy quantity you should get 10.2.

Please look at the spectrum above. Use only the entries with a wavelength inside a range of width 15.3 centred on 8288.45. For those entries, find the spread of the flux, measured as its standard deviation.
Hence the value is 0.10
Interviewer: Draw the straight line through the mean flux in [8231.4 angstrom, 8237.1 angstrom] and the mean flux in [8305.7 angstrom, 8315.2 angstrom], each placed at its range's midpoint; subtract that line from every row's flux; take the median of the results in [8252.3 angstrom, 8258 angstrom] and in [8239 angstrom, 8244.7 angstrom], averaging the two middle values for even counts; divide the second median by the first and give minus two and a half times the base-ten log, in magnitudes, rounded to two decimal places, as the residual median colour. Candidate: -0.24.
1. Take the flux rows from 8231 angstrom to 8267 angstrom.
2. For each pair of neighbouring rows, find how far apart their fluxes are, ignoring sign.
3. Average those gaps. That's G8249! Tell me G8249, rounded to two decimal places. 0.13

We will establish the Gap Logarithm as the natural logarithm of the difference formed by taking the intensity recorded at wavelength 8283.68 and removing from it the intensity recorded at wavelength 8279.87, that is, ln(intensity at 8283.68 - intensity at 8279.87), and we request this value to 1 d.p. -1.6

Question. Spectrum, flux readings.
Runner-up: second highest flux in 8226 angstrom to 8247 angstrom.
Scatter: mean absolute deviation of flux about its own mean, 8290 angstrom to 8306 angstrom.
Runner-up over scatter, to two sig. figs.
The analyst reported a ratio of 77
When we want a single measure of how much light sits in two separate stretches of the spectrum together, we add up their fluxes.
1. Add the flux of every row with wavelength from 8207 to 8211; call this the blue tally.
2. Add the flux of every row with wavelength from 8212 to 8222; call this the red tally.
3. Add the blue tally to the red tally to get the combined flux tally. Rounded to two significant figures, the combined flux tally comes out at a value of 34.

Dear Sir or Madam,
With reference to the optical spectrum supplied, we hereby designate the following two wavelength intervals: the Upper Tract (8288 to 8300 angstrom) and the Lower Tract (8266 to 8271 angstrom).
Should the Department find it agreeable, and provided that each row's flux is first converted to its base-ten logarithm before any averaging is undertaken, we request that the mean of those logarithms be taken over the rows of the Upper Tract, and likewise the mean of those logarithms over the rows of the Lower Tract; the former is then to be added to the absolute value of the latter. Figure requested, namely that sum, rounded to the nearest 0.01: 1.42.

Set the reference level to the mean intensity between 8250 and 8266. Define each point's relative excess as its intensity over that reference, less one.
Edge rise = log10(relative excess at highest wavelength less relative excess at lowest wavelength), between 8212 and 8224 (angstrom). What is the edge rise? -1.3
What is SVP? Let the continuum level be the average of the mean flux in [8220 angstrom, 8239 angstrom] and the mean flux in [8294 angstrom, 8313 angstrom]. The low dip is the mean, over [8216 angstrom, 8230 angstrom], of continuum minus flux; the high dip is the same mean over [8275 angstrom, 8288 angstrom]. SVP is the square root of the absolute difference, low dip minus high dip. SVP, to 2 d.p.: 0.43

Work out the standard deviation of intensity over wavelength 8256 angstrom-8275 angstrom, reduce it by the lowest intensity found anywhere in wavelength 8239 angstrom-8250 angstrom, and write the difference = -4.8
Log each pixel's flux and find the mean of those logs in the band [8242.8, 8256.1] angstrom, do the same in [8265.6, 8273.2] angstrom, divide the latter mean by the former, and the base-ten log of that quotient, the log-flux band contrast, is 0.013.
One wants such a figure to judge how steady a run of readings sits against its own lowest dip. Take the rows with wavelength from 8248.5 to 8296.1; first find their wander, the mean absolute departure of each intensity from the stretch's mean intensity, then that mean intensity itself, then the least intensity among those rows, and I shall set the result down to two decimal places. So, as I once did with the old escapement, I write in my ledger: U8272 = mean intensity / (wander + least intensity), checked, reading 1.12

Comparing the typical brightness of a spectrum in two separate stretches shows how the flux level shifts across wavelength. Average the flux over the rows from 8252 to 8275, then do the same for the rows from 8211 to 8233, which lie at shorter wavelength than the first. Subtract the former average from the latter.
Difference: -0.11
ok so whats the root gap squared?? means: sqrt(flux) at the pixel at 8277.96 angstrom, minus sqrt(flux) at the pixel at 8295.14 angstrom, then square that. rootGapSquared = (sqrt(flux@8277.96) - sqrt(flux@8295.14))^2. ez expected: 0.0242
